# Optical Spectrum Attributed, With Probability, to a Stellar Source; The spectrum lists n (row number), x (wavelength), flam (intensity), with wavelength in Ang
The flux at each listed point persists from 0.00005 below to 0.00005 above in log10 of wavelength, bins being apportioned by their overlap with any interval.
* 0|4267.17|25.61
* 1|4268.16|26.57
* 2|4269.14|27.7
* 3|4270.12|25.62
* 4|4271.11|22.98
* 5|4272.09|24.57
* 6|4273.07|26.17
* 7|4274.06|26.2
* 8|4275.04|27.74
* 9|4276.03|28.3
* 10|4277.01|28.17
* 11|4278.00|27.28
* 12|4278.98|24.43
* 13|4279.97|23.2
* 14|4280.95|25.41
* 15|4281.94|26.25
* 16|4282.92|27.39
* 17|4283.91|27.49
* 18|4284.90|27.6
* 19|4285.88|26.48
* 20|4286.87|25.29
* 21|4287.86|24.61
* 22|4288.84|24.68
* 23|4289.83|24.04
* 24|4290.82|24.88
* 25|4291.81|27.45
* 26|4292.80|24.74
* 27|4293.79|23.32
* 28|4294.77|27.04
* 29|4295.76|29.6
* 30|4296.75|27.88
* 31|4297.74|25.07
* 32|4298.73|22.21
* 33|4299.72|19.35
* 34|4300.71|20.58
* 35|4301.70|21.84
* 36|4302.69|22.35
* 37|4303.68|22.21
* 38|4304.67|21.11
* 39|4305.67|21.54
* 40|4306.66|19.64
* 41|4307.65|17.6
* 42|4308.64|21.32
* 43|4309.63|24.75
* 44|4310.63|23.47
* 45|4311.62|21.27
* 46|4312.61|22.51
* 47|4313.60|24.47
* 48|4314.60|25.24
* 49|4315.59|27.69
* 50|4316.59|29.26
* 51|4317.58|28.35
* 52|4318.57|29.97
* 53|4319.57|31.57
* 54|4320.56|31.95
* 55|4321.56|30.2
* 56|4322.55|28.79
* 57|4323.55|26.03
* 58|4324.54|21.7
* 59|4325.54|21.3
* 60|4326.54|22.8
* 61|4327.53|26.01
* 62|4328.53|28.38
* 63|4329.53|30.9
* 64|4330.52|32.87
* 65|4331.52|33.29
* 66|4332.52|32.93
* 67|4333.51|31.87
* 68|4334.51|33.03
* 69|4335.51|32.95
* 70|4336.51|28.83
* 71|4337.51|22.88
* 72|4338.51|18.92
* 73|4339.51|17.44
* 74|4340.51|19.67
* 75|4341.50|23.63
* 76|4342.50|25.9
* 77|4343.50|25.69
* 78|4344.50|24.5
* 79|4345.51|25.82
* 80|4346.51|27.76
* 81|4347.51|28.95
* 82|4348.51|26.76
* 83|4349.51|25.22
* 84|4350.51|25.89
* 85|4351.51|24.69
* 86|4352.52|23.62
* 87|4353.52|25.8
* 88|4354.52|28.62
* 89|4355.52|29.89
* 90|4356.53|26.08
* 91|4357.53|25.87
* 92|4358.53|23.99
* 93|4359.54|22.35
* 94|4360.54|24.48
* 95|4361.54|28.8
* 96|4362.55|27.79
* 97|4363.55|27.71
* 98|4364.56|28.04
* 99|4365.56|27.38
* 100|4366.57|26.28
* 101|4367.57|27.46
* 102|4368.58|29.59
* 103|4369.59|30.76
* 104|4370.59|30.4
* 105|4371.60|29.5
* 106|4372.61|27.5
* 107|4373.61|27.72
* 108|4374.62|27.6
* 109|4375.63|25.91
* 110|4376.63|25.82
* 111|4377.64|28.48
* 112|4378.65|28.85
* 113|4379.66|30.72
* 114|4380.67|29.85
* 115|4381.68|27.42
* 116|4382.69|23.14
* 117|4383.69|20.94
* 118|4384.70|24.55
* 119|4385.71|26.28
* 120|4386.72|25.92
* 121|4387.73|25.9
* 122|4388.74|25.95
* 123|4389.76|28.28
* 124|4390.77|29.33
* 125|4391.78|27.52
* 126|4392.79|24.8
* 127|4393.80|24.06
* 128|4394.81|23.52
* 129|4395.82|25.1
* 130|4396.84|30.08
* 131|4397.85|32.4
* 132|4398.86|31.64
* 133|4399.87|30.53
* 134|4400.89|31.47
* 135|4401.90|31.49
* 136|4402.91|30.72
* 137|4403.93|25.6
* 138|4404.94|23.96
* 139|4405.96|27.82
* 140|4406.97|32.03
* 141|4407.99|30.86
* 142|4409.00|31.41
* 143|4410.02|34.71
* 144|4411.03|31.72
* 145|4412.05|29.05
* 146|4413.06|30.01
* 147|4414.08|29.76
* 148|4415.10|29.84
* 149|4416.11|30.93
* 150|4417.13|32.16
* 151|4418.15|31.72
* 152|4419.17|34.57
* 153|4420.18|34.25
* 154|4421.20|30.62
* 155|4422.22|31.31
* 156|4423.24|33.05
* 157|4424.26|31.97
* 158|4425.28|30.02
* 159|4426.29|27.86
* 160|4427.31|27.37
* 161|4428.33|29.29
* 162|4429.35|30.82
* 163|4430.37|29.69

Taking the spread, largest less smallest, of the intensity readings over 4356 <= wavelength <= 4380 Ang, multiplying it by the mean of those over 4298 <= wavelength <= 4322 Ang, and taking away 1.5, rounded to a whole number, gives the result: 202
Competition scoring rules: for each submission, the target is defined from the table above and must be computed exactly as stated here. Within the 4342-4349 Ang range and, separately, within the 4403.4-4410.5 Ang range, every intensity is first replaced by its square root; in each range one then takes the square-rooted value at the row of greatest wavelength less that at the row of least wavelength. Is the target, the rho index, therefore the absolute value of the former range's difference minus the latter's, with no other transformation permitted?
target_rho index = 0.75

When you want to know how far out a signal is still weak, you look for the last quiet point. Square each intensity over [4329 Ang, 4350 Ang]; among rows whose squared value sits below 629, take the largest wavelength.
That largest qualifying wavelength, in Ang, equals 4344.50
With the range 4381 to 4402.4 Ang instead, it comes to 4394.81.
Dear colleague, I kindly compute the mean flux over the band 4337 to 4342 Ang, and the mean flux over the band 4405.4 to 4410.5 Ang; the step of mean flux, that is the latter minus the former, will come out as 11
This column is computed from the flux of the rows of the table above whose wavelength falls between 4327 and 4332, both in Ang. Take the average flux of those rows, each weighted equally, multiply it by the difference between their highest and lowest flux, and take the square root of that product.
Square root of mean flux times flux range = 15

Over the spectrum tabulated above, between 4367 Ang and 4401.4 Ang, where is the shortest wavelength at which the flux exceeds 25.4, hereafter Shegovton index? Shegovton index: 4367.57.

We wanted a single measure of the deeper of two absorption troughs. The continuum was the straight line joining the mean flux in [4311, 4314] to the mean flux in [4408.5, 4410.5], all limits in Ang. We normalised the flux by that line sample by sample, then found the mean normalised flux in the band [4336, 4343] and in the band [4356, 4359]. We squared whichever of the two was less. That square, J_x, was 0.77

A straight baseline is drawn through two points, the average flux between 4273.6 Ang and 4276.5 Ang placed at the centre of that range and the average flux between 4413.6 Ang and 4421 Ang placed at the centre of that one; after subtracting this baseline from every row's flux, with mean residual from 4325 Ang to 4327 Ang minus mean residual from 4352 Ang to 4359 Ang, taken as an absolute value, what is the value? 3.3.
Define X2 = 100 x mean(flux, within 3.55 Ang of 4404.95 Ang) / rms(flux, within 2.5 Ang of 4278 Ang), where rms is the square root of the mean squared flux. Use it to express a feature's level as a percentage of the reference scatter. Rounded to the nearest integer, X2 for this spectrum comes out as 110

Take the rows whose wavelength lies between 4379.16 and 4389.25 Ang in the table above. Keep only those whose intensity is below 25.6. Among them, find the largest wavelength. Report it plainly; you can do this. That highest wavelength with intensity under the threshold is 4384.70 Ang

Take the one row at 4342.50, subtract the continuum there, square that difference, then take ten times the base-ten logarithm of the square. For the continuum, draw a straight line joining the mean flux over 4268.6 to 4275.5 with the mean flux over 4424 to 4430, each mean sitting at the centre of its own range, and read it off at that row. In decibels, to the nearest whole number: 4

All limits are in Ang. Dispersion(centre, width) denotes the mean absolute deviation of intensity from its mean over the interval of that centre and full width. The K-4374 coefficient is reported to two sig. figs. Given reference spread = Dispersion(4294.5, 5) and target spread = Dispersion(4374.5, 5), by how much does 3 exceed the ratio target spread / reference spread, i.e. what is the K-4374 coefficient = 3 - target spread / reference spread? 2.6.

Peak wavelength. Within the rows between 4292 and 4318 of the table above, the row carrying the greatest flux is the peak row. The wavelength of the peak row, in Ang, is 4295.76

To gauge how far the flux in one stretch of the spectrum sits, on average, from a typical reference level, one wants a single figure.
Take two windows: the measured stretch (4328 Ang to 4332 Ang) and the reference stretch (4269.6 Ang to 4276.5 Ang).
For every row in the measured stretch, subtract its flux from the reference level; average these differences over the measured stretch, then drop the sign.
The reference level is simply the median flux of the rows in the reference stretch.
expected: 5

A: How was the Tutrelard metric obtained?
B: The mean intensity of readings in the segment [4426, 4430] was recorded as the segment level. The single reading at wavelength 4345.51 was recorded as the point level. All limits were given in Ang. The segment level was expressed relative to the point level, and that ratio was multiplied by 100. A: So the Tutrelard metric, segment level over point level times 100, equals 112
